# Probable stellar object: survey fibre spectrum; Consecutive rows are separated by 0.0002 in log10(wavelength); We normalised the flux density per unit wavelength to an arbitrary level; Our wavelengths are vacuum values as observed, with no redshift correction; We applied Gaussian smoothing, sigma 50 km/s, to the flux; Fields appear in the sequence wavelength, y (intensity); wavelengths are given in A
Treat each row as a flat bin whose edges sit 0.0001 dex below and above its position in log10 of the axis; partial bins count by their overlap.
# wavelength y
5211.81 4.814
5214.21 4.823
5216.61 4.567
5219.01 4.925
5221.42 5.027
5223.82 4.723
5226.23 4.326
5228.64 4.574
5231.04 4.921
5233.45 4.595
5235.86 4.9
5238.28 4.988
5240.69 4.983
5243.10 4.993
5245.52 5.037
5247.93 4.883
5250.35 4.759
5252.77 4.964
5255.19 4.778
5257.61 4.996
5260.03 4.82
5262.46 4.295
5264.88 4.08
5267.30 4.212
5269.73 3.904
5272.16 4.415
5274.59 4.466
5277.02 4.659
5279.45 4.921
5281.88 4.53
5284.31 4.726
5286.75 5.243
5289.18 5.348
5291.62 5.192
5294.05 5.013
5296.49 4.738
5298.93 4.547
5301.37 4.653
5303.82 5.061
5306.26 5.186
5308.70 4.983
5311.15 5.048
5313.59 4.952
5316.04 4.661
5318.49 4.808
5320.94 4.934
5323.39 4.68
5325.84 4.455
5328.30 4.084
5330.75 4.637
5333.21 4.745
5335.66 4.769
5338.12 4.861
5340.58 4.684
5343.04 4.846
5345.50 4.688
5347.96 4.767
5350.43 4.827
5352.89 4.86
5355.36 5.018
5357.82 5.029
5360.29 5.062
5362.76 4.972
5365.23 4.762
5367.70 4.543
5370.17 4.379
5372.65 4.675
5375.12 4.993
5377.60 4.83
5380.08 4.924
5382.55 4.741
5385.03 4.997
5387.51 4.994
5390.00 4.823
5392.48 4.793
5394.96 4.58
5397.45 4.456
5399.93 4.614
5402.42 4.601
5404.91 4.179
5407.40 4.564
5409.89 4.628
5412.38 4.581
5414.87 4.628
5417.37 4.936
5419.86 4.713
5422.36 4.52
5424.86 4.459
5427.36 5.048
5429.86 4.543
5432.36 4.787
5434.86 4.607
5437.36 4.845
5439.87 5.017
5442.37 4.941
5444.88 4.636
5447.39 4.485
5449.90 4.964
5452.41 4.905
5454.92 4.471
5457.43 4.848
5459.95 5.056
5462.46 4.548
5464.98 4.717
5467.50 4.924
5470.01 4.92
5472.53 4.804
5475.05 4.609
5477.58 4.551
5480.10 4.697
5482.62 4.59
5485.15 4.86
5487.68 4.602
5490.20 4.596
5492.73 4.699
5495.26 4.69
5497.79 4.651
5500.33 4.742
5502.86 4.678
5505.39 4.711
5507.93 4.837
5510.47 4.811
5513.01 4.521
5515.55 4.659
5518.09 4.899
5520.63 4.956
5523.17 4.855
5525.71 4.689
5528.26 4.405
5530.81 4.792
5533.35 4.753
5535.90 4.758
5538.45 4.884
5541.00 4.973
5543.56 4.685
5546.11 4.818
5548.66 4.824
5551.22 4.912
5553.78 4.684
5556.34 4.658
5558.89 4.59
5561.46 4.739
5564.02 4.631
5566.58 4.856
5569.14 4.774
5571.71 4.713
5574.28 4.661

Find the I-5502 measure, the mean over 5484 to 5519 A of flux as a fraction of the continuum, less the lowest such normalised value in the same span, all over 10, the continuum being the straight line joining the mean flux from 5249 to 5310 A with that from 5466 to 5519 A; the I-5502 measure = 0.004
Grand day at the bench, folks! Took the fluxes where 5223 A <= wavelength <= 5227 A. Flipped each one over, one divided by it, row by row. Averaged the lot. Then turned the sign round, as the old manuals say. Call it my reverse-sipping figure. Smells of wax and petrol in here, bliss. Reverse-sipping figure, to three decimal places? -0.221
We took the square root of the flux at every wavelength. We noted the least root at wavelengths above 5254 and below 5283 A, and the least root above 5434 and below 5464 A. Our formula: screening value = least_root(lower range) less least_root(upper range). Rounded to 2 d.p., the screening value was -0.14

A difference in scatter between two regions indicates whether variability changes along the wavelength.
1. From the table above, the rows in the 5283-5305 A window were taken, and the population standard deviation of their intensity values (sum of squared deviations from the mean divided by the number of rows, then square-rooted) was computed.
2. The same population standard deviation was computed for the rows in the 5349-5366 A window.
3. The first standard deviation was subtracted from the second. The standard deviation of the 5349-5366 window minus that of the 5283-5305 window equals -0.16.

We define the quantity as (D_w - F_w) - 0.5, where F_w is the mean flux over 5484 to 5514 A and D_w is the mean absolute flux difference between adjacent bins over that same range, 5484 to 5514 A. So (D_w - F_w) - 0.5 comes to -5.105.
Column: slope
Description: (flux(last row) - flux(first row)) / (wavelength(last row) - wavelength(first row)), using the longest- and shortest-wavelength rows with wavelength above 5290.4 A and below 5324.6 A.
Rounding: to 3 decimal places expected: -0.016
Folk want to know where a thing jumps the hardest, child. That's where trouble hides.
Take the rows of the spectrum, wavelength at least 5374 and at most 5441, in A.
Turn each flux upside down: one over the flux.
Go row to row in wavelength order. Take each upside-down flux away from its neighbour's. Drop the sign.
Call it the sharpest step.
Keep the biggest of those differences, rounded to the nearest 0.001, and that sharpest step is 0.026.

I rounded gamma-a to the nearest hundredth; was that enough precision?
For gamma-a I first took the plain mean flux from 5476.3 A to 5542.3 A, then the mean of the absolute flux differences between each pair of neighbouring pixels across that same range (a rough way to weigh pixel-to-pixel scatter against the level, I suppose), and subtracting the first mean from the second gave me -4.60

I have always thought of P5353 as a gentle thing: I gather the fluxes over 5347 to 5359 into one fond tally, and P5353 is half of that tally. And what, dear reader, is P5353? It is 12.3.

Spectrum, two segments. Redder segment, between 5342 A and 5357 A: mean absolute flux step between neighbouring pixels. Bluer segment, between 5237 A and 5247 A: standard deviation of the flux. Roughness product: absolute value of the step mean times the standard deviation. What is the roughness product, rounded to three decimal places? 0.002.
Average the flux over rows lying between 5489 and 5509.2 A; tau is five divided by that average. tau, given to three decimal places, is 1.064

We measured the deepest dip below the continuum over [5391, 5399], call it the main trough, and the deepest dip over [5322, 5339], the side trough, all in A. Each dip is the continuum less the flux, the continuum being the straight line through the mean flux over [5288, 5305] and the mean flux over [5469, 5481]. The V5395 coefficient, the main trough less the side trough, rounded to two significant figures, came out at -0.46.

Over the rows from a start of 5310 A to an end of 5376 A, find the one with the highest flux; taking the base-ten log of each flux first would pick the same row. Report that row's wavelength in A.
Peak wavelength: 5360.29 A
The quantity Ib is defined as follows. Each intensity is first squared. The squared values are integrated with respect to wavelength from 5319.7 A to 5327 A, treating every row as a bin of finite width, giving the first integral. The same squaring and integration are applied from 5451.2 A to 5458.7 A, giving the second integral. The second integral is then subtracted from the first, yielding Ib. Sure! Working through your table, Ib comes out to -8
